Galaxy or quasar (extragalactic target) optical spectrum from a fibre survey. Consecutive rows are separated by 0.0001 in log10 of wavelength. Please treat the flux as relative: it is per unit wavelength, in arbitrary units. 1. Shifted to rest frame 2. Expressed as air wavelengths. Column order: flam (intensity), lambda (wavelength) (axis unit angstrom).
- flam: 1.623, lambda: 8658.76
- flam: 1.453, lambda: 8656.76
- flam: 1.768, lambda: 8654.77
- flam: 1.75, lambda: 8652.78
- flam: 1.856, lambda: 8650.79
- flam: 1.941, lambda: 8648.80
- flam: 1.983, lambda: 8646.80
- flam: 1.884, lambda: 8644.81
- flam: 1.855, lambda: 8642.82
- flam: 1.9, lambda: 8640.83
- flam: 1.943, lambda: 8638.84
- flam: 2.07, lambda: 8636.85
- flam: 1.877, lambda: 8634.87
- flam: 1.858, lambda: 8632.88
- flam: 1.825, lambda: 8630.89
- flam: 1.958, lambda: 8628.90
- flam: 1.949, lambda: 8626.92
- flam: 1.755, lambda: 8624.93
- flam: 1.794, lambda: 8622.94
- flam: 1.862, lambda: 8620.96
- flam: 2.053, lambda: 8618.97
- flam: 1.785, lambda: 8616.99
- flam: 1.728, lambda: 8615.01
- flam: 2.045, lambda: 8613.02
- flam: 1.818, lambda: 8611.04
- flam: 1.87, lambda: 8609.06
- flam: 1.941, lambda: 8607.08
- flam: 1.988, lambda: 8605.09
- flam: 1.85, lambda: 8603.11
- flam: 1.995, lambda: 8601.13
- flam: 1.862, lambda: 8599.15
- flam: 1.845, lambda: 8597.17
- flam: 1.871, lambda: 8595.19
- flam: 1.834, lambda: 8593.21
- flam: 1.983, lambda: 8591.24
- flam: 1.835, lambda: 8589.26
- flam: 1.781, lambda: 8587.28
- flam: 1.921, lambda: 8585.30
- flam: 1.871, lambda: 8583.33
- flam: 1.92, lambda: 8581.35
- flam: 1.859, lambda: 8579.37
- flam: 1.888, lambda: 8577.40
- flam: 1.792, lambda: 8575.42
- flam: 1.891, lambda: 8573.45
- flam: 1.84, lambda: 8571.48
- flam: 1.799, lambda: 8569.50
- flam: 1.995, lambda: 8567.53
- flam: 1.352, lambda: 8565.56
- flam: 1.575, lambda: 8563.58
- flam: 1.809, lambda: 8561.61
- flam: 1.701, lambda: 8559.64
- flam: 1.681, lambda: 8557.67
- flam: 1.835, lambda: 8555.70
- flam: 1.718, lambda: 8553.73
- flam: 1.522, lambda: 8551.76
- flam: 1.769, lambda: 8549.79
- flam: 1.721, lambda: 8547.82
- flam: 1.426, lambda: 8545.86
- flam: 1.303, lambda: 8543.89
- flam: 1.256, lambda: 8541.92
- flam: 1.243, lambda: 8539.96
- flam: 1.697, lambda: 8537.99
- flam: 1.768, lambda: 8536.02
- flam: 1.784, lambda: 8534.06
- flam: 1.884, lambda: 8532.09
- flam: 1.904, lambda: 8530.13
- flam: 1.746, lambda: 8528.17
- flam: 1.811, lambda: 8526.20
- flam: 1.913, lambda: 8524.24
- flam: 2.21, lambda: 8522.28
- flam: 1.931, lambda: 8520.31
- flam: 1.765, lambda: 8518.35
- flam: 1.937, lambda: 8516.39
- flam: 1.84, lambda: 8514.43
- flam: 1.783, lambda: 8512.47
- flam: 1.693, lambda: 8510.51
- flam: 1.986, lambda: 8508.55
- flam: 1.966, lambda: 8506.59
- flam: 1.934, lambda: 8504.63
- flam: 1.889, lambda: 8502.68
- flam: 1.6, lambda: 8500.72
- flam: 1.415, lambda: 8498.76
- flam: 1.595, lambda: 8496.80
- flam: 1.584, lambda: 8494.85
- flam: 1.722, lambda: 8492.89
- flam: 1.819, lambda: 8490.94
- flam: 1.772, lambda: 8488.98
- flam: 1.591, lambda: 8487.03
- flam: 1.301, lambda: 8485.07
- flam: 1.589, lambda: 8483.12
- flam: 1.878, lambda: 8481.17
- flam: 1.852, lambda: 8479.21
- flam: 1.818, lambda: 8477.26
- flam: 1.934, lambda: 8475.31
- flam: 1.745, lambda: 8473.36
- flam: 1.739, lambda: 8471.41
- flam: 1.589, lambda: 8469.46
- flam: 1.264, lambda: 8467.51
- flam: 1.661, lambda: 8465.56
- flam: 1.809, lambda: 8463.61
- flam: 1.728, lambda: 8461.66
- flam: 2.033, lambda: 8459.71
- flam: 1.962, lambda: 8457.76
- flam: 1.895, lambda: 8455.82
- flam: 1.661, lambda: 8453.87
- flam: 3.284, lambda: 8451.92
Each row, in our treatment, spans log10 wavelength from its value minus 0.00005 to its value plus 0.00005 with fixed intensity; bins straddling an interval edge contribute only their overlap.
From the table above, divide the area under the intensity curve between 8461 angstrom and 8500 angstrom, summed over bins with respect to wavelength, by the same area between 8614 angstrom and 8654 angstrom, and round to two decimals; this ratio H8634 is 0.87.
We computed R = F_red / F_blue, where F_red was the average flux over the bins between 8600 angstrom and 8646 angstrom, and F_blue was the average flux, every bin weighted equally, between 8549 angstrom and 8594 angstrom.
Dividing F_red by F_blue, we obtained 1.06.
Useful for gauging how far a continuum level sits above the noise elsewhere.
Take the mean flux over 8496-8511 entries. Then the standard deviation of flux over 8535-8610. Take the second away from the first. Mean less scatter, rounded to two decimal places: 1.56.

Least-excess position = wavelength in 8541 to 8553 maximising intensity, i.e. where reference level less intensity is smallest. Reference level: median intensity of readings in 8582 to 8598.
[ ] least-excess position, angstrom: 8549.79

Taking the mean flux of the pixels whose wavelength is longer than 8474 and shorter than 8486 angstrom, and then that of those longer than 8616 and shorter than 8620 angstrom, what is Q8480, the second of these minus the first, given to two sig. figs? 0.19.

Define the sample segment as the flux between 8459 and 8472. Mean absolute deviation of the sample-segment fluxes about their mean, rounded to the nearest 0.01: 0.16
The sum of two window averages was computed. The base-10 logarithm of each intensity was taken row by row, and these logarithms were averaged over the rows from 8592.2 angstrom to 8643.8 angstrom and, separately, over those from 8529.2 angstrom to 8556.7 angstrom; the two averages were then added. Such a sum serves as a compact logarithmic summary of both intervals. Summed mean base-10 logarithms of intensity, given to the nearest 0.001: 0.484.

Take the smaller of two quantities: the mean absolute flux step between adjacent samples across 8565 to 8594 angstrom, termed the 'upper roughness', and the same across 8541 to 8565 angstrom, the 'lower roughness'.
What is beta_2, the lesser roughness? 0.129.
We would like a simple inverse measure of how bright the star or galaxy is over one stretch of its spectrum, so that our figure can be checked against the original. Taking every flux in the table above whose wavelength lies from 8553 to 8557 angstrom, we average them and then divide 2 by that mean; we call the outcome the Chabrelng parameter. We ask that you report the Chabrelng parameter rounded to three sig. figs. 1.13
